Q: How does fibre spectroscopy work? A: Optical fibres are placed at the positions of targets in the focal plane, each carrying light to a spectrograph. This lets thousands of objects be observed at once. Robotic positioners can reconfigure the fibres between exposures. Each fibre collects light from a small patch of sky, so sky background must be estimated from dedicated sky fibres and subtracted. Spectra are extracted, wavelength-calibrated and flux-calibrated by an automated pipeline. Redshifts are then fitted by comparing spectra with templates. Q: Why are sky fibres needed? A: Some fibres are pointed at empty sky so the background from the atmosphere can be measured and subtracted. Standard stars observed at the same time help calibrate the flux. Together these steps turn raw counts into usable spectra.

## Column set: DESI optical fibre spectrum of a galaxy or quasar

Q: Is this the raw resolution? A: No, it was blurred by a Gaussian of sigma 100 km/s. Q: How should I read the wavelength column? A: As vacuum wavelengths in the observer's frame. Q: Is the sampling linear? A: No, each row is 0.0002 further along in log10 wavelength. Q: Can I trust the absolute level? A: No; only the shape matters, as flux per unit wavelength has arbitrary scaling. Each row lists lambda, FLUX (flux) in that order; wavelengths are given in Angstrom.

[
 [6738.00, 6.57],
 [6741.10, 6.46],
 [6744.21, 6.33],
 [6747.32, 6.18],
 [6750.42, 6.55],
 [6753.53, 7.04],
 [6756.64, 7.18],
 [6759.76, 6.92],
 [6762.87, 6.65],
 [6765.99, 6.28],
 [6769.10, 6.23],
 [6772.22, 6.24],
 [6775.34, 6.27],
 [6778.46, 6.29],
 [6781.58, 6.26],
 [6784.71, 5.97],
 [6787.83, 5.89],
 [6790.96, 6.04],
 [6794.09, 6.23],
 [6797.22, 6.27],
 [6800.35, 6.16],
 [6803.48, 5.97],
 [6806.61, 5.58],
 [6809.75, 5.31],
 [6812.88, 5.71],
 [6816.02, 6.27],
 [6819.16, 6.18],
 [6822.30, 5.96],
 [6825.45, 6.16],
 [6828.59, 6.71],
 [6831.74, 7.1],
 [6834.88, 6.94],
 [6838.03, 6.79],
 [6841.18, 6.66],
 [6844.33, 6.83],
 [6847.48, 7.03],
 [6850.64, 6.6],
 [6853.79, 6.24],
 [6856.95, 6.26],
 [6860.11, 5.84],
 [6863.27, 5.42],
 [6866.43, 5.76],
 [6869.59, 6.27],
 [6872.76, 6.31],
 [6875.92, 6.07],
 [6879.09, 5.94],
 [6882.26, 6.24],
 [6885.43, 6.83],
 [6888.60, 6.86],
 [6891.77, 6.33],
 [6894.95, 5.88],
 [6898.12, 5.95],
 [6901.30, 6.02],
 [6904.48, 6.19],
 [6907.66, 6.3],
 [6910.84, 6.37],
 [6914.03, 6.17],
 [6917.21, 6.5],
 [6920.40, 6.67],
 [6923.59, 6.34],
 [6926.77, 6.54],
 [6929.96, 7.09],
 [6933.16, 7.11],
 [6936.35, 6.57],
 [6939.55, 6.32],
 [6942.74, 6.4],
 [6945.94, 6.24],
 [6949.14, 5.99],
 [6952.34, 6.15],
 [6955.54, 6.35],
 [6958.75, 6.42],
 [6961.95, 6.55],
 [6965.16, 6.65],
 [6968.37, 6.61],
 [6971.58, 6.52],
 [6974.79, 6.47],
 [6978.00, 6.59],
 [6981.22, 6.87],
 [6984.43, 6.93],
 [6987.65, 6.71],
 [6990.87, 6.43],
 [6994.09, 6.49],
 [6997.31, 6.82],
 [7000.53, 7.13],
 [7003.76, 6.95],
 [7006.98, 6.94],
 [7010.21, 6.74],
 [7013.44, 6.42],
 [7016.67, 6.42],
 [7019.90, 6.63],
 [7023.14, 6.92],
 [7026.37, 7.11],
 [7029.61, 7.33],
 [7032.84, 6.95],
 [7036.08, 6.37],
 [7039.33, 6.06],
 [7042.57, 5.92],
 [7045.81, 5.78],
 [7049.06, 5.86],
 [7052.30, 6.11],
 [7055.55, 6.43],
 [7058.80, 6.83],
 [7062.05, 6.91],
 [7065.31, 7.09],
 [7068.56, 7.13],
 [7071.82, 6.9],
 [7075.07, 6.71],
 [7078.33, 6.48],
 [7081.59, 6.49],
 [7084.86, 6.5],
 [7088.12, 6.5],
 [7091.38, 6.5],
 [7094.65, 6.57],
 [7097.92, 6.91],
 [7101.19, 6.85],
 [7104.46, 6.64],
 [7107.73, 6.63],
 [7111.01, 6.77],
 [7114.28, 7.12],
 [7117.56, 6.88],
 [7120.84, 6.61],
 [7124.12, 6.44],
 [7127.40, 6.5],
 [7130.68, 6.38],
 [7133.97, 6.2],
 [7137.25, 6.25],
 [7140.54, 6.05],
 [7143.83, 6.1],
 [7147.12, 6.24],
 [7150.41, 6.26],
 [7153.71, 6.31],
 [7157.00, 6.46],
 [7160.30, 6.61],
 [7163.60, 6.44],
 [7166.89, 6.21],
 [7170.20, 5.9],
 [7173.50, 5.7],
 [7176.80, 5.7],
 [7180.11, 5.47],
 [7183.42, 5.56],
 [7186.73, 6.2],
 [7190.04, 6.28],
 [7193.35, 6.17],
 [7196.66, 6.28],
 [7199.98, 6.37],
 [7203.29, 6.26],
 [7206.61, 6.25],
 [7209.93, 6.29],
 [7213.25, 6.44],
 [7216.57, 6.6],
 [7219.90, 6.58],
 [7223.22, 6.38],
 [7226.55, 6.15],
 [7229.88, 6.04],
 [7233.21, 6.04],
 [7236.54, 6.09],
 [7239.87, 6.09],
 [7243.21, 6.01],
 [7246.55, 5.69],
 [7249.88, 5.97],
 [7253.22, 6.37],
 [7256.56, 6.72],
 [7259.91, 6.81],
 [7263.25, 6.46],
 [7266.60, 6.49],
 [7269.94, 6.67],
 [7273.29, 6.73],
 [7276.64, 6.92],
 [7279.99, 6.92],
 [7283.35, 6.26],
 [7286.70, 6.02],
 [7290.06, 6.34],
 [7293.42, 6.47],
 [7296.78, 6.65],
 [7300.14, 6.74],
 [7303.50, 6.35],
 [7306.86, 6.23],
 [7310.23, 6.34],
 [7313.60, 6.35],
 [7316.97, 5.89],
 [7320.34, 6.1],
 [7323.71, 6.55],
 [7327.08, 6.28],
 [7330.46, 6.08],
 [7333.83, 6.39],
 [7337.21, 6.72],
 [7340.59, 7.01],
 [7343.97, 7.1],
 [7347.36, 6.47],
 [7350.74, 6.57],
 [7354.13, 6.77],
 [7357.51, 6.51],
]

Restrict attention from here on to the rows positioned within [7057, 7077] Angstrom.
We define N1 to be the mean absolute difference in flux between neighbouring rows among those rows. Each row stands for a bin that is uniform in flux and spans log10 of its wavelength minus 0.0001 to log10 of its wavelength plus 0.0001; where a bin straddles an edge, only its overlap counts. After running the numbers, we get 0.14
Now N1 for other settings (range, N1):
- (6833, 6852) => 0.22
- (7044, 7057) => 0.22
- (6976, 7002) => 0.22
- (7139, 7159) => 0.08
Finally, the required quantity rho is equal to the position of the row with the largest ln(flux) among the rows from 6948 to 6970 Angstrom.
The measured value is 6965.16 Angstrom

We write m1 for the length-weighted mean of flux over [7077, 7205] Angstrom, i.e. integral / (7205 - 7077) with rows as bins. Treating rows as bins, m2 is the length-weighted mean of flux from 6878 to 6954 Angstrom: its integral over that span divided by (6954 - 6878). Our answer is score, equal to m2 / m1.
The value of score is 1.00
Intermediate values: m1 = 6.4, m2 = 6.4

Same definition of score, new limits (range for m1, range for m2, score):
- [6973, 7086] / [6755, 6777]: 0.98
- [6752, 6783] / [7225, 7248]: 0.92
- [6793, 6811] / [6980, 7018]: 1.14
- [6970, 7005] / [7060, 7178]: 0.97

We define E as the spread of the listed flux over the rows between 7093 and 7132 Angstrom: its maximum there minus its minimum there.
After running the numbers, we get 0.7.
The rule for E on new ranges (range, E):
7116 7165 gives 0.8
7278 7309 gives 0.9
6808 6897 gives 1.8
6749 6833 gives 1.9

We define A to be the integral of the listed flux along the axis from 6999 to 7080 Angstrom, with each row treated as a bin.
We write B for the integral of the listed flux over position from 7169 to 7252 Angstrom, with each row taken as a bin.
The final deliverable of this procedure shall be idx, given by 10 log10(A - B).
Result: 15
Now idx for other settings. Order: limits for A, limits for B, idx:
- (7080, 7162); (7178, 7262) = 11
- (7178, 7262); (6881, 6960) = 12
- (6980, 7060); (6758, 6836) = 16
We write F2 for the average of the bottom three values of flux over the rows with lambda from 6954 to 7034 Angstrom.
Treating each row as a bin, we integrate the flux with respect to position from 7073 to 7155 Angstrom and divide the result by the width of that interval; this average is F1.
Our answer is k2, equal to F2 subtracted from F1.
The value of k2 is 0.1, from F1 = 6.52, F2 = 6.4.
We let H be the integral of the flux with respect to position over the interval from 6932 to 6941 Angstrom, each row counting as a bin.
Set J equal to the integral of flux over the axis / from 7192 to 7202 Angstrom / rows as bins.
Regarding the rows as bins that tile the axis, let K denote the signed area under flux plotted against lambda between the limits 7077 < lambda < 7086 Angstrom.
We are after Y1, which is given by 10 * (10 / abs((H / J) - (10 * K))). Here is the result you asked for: 0.172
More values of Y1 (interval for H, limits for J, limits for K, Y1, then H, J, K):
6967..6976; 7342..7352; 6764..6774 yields 0.160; 58.8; 67.3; 63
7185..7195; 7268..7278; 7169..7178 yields 0.193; 62.1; 67.7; 52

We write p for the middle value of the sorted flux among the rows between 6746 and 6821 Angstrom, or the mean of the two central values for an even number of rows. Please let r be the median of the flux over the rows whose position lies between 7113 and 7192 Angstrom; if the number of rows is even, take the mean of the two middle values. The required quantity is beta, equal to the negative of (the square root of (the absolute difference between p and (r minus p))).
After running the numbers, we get -2.49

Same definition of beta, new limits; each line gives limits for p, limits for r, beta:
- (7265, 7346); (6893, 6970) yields -2.55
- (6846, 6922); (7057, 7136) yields -2.42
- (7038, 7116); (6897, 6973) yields -2.61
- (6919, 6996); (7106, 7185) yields -2.60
